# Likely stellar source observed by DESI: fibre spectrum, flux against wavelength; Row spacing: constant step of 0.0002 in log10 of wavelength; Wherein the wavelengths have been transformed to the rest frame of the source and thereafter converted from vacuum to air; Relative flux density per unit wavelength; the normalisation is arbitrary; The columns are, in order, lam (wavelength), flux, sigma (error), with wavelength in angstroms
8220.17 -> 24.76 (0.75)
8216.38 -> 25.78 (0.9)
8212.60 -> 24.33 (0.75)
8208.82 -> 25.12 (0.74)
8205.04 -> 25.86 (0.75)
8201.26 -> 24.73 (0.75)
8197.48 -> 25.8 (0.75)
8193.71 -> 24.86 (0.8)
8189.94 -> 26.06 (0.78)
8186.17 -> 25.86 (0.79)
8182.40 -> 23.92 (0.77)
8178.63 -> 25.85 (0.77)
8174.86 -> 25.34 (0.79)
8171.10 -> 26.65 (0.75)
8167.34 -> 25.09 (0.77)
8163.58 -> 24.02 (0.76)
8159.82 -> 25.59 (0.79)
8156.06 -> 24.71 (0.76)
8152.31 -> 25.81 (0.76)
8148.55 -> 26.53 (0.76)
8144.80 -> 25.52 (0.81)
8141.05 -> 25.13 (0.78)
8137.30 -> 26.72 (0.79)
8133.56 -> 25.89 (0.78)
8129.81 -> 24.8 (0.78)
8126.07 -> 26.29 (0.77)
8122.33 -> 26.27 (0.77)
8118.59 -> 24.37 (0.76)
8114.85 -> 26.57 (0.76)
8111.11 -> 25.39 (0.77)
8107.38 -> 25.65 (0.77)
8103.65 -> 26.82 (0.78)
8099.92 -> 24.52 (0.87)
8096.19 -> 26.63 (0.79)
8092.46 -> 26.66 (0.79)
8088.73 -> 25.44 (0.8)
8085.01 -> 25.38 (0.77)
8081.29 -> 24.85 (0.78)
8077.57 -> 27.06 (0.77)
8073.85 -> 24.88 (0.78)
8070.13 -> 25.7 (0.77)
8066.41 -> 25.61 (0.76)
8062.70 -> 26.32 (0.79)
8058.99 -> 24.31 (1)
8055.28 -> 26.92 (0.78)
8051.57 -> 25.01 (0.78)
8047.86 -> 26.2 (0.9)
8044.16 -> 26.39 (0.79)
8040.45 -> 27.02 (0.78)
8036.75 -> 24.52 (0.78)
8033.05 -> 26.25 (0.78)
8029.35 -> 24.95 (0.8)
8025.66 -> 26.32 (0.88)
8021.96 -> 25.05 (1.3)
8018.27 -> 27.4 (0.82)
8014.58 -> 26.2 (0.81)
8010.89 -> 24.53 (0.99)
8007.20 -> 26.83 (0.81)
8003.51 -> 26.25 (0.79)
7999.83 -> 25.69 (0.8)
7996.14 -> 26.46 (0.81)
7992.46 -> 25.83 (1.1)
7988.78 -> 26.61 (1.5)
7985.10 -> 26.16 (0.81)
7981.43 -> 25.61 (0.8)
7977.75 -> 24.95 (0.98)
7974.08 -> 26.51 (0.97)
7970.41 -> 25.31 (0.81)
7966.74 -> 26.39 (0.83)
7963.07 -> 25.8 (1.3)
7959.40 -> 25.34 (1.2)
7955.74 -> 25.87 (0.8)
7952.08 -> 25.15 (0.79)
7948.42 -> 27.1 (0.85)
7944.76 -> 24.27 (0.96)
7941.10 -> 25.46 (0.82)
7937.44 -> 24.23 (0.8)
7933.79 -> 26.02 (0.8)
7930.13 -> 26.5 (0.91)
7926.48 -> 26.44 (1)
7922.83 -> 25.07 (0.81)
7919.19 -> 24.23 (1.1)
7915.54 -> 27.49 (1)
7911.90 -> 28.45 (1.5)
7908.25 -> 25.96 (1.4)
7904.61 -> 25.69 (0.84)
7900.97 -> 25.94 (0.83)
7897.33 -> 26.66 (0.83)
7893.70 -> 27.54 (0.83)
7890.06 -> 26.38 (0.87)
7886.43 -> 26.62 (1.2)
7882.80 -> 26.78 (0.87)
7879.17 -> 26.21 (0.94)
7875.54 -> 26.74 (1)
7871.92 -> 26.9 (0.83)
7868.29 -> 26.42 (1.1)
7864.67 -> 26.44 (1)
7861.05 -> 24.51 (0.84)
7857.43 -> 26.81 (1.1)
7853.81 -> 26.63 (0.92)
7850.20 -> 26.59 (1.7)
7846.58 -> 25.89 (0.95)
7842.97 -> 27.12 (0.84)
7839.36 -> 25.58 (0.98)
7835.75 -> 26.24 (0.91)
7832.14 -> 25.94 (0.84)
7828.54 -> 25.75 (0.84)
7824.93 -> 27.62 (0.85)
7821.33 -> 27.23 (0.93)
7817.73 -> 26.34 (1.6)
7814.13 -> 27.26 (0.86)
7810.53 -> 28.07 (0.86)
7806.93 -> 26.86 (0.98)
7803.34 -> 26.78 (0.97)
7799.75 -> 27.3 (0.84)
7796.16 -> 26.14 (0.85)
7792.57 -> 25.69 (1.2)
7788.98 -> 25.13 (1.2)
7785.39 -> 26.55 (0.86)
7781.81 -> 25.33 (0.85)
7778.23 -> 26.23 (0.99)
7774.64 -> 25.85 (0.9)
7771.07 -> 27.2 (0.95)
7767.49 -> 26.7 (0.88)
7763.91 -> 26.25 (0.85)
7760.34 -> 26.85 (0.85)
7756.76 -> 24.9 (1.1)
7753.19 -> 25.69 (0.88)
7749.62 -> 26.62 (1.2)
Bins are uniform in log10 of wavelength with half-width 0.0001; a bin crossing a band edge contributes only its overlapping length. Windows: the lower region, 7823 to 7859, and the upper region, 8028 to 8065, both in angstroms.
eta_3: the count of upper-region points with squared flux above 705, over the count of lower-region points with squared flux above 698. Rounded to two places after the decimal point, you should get 0.40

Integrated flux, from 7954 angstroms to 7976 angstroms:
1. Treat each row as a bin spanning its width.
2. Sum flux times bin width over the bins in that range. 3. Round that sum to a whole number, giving 569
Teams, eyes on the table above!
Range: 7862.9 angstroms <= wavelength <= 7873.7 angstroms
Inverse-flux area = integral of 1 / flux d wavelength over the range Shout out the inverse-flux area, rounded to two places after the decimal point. 0.41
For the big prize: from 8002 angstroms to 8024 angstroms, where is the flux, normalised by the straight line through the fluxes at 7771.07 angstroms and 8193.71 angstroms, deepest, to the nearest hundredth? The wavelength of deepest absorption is 8010.89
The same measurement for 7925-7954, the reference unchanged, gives 7937.44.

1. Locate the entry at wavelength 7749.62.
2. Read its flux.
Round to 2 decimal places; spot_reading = 26.62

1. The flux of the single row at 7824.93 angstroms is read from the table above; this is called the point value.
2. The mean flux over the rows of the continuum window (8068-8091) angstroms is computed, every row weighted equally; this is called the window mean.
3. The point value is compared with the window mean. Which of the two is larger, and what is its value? 27.6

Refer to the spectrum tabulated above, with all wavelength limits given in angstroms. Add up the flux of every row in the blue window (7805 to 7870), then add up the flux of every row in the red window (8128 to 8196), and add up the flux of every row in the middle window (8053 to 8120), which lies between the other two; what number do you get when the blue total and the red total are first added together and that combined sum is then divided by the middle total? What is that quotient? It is 2.02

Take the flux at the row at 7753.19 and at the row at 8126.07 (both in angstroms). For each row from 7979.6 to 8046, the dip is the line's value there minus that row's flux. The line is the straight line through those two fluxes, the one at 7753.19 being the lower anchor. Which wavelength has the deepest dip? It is 8036.75 angstroms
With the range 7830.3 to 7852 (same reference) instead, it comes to 7839.36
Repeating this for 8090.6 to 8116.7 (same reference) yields 8099.92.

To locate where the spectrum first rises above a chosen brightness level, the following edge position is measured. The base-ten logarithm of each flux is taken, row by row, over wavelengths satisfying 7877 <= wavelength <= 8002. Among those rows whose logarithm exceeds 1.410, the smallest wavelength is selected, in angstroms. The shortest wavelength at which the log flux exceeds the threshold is 7879.17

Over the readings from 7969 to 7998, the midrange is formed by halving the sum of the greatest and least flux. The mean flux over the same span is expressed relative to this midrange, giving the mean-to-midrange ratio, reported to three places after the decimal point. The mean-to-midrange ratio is 1.006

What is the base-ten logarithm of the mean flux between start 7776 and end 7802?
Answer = 1.42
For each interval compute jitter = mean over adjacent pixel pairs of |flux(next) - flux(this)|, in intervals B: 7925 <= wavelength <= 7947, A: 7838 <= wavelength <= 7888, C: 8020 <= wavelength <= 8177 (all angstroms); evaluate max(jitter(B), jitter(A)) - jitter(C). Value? -0.28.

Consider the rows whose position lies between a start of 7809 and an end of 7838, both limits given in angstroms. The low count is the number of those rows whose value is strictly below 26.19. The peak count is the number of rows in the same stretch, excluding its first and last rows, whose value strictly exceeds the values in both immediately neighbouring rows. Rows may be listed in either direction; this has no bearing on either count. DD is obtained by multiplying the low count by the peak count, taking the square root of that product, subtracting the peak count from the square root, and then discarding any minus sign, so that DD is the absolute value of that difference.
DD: 0.4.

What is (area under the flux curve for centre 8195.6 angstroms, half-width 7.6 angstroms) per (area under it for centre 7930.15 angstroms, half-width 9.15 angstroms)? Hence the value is 0.8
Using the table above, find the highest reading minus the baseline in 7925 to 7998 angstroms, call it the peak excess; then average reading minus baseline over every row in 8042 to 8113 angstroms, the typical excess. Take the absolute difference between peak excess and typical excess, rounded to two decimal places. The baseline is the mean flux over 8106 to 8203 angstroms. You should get 1.32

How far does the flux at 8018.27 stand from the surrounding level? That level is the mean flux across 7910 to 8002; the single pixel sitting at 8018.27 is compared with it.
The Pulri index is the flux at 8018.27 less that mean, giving 1.5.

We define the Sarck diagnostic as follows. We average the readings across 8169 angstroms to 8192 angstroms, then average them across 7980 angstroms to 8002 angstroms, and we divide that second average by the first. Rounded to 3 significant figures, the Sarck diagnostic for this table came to 1.02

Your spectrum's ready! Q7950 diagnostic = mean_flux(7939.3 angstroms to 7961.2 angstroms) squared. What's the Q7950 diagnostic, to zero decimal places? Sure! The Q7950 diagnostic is 652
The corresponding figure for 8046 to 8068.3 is 662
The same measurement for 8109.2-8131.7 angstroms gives 656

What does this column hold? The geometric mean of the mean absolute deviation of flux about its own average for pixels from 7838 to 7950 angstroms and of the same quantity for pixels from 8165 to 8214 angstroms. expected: 0.684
